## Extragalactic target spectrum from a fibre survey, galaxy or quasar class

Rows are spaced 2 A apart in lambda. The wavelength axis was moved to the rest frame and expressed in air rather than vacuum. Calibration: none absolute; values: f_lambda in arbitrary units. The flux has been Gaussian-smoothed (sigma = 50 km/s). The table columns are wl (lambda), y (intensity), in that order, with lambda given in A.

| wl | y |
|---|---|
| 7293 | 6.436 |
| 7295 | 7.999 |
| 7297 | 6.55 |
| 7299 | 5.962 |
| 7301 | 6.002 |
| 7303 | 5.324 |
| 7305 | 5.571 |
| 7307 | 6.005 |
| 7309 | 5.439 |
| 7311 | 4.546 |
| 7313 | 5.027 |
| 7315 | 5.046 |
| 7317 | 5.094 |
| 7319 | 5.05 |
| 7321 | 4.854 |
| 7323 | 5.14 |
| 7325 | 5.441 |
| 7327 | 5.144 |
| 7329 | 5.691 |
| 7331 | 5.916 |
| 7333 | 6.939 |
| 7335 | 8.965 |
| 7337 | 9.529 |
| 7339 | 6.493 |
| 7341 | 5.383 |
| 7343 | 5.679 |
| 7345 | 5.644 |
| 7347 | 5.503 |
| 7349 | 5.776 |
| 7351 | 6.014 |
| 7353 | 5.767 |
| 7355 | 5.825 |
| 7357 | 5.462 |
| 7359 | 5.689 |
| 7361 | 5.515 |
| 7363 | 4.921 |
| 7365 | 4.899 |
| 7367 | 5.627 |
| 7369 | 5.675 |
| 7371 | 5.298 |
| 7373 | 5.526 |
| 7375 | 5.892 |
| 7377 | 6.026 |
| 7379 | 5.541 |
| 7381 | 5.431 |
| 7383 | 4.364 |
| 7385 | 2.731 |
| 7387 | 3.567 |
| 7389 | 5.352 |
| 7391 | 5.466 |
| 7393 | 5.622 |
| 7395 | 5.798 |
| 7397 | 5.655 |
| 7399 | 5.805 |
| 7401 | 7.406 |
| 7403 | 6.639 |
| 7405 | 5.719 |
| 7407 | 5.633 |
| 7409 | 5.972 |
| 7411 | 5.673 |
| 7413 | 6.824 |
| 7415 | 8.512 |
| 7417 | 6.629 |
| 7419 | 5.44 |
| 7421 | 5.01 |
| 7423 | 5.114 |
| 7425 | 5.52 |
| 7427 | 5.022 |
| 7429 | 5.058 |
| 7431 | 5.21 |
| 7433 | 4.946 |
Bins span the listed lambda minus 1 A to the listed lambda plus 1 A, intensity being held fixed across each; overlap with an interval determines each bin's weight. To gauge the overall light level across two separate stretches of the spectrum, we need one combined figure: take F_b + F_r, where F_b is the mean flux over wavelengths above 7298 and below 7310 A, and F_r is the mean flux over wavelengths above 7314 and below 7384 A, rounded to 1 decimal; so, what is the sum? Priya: 11.5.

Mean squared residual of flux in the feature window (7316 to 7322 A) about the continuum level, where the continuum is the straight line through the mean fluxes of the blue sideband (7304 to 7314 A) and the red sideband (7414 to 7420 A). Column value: 0.2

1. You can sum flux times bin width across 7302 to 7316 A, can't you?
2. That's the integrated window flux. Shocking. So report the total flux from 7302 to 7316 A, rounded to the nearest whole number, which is 74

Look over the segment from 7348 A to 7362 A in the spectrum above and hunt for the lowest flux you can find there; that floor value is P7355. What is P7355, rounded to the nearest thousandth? 5.462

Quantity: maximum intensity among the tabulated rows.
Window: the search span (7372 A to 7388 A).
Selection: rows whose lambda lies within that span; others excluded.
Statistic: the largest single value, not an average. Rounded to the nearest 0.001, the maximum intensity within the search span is 6.026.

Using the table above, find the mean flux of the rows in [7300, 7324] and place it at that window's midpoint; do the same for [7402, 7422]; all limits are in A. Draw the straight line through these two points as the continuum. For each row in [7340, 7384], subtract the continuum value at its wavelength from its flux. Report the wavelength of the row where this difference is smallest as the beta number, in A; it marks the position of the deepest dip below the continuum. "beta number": 7383 A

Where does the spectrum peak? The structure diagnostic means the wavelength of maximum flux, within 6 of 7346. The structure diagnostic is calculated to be 7351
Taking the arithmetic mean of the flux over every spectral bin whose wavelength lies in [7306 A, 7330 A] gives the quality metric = 5.21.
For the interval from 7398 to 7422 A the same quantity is 6.27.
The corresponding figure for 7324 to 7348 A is 6.36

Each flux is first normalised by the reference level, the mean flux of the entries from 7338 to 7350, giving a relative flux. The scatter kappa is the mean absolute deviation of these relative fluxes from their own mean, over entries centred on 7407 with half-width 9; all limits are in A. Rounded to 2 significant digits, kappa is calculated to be 0.14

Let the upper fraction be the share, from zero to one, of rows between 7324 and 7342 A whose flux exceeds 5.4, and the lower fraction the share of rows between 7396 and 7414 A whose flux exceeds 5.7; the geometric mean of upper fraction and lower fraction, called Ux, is 0.72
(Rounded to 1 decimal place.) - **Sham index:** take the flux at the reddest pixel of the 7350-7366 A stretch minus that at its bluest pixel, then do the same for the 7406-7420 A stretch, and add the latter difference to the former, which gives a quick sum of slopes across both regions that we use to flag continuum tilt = -1.3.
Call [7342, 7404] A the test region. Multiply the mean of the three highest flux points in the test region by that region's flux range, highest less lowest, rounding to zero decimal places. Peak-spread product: 31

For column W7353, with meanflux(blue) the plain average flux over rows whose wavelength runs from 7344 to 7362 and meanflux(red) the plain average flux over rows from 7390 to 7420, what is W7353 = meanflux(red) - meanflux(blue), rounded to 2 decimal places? 0.50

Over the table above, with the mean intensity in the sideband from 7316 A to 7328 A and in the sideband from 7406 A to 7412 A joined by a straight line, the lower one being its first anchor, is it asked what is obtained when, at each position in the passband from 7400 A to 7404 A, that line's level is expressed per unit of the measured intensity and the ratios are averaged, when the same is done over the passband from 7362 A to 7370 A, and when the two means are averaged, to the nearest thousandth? 0.926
